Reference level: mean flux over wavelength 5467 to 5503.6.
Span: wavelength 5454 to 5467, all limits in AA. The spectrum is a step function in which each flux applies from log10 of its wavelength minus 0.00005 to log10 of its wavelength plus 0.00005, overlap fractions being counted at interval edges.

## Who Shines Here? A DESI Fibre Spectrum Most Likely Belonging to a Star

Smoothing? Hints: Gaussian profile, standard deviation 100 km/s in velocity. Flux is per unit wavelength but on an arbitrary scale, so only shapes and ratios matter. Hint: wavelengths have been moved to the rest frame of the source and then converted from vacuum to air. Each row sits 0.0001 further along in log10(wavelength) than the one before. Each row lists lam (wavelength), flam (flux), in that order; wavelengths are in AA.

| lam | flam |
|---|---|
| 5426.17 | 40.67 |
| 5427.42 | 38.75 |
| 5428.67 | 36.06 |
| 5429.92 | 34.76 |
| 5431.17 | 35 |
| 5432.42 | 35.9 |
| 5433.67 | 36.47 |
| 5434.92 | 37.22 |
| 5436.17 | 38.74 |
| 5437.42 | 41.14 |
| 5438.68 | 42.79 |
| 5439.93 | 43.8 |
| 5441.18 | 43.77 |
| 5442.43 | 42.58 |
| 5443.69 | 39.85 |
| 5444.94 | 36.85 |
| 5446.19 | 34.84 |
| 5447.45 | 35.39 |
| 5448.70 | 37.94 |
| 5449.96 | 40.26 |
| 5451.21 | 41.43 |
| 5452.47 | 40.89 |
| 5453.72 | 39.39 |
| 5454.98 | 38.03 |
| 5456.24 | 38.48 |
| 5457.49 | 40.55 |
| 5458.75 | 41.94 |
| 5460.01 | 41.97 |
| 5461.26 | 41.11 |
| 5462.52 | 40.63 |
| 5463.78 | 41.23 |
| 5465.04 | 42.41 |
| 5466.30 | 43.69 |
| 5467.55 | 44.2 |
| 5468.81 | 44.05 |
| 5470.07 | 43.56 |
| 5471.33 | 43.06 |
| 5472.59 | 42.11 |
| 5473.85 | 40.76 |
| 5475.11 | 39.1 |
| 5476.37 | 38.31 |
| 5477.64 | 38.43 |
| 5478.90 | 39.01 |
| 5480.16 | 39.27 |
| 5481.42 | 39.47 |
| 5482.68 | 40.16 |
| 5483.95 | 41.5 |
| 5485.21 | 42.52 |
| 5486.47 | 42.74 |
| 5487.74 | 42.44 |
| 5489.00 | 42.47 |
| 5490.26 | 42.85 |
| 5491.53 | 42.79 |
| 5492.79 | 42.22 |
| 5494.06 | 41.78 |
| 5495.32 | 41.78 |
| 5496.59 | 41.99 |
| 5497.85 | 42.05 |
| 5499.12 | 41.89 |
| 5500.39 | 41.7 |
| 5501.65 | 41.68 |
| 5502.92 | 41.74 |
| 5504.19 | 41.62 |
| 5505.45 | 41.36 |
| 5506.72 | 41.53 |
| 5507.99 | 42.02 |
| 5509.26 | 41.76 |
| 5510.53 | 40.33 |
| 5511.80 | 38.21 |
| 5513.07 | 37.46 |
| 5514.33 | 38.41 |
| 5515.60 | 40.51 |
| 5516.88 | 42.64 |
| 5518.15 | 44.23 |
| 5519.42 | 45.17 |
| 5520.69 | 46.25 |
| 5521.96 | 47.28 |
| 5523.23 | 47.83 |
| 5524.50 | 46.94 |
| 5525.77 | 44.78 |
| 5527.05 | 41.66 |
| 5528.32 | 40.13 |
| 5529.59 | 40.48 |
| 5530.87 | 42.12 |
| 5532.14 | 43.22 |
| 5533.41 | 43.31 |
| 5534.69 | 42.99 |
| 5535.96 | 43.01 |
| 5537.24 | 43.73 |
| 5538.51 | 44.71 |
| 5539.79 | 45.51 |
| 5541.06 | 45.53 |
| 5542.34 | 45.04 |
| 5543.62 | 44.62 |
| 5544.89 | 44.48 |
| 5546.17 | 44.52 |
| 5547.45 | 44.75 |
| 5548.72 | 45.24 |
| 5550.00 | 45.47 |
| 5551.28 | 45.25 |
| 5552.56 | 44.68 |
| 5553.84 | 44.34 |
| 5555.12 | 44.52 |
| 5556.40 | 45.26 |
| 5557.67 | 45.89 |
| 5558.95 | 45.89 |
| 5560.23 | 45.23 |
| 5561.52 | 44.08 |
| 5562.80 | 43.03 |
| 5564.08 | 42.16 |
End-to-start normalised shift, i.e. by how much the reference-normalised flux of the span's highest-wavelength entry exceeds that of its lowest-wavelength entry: 0.14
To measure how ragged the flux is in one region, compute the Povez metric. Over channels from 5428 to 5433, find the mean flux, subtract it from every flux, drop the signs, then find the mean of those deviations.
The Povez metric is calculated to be 0.55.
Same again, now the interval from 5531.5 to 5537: 0.13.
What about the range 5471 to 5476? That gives 1.33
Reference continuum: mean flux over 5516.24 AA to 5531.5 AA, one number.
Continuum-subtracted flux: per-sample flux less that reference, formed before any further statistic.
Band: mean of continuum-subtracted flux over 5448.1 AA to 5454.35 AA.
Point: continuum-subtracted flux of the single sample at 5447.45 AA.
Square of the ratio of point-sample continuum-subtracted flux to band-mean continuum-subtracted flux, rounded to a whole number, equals 4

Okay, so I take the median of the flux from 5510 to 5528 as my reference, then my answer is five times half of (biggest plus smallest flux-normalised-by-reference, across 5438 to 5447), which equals 4.53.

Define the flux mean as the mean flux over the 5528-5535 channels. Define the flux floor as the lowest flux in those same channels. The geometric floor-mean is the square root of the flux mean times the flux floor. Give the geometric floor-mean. 41.1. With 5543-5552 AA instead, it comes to 44.7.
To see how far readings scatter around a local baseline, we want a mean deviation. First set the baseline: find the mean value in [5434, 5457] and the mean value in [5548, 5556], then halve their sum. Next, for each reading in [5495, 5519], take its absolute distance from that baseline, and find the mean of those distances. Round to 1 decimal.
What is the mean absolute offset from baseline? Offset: 1.3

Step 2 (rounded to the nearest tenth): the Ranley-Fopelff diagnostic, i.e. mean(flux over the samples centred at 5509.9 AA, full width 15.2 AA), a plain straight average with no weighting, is 40.6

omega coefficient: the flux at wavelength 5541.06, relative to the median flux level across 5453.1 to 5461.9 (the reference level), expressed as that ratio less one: 0.12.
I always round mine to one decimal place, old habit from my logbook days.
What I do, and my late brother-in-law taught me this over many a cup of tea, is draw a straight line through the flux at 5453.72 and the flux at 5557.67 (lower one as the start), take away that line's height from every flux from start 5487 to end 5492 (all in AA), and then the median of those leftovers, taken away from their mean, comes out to 0.0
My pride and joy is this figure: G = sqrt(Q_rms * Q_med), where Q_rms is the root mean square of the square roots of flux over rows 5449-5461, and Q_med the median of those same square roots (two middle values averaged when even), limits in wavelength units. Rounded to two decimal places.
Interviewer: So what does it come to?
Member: 6.36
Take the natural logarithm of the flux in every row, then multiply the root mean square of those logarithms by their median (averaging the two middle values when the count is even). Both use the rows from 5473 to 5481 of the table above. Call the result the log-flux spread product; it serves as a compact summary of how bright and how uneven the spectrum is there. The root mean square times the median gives 13.4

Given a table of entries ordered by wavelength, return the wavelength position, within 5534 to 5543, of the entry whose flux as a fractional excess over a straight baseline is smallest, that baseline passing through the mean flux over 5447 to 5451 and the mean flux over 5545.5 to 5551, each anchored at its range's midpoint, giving 5535.96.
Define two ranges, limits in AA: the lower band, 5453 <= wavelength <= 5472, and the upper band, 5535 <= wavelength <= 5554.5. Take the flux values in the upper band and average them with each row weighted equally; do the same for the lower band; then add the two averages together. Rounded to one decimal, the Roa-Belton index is 86.3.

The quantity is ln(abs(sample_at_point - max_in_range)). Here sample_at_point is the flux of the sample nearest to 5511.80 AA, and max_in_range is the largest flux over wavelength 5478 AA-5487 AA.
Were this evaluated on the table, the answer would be 1.5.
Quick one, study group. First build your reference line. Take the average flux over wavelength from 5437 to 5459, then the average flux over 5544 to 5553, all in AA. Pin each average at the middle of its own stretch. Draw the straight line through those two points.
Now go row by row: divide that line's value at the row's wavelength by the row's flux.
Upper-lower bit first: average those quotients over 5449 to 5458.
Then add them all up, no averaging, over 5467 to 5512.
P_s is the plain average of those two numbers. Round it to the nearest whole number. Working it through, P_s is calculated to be 19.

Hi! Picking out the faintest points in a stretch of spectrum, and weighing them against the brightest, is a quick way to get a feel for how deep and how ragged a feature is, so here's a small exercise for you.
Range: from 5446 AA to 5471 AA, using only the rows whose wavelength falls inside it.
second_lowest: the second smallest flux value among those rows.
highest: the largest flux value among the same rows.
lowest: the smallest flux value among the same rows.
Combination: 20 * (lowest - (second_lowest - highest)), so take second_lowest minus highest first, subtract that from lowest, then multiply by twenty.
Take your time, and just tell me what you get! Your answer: 873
